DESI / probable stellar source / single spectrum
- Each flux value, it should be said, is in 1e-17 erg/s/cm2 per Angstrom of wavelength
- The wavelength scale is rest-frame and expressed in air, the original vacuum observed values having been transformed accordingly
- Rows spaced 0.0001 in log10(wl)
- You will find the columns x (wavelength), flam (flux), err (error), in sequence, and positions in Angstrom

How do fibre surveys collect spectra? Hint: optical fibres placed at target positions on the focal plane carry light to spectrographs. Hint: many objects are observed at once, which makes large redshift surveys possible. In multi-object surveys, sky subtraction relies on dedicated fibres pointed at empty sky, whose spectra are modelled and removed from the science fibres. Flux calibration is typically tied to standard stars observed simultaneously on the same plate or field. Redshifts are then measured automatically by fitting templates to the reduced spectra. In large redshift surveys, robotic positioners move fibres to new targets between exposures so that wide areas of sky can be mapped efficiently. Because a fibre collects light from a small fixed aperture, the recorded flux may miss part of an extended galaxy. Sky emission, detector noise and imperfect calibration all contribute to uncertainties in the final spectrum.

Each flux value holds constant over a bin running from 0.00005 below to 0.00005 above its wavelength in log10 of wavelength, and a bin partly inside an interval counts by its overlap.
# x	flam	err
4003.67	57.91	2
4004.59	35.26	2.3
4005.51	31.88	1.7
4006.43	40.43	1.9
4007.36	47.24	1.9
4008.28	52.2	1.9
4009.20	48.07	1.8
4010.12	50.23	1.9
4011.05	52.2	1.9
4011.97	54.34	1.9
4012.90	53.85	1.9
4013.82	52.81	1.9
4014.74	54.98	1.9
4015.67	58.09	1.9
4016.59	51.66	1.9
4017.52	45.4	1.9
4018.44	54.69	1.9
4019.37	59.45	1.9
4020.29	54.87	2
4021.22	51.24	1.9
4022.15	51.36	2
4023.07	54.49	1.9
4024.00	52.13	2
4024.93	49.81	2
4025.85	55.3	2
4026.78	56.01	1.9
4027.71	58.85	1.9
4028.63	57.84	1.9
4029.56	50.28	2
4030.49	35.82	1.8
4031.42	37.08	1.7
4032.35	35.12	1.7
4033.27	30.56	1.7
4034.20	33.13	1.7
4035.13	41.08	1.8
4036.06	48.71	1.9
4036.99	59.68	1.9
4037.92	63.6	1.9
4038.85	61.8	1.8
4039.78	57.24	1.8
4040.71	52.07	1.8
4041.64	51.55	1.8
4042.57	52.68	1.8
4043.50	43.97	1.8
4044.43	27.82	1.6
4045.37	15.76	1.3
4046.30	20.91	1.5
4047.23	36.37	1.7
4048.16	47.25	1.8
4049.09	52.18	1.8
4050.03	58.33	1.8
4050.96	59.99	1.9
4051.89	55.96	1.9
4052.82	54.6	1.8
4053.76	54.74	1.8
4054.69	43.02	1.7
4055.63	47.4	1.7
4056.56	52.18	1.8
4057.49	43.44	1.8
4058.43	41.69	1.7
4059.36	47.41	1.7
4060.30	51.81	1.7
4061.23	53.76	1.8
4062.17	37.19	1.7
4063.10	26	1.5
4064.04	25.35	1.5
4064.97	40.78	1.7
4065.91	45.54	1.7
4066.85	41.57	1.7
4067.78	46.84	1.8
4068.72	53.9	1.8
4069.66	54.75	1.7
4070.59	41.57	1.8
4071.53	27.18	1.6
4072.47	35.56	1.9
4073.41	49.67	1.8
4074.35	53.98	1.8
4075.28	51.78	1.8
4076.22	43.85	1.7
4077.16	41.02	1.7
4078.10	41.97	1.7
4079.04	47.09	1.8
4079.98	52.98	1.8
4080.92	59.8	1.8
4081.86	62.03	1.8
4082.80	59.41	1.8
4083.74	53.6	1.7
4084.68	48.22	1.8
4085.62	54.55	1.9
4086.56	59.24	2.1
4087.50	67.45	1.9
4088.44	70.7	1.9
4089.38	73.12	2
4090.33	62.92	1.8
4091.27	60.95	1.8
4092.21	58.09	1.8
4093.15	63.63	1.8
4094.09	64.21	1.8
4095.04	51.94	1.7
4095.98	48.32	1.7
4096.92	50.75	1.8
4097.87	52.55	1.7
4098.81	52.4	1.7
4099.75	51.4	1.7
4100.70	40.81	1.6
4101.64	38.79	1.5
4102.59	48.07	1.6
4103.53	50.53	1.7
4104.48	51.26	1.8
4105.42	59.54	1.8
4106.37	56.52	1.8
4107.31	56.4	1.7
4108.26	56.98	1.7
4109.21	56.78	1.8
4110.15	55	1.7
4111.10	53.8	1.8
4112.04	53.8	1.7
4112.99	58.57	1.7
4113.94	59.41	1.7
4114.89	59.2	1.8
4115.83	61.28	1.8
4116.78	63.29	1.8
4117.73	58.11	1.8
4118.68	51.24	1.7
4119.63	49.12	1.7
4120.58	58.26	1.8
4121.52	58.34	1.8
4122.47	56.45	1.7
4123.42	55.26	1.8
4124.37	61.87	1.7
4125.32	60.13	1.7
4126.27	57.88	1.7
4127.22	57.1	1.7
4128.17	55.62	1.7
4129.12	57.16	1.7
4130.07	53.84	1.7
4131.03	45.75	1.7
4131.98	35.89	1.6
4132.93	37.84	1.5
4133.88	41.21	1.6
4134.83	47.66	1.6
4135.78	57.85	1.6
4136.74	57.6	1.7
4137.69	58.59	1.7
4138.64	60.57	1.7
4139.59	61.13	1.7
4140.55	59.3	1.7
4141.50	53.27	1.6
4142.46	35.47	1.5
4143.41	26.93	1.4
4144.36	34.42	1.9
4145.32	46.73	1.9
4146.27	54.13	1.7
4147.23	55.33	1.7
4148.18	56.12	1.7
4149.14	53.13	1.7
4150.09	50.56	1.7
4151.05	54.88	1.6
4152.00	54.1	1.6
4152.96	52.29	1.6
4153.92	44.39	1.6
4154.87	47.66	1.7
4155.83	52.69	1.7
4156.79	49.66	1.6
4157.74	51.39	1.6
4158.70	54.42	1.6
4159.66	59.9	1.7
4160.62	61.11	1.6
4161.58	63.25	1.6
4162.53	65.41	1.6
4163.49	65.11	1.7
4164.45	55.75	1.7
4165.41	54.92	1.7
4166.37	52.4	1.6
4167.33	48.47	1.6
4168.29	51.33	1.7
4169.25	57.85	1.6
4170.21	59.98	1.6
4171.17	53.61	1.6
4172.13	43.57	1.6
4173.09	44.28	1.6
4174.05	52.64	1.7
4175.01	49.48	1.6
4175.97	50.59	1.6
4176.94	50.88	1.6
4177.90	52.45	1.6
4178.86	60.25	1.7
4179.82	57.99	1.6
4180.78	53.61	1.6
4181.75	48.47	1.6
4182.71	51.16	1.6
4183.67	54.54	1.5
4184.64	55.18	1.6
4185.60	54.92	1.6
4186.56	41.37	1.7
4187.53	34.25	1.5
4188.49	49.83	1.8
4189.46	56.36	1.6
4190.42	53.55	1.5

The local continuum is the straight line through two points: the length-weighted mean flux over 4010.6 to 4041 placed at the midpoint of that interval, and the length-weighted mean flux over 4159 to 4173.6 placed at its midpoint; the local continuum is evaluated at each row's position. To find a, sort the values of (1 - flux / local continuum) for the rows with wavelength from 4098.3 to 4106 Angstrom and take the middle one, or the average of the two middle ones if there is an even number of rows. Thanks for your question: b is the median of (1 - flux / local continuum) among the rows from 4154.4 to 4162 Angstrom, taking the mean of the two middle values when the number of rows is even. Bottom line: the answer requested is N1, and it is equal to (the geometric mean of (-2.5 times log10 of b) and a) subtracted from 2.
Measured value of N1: 1.564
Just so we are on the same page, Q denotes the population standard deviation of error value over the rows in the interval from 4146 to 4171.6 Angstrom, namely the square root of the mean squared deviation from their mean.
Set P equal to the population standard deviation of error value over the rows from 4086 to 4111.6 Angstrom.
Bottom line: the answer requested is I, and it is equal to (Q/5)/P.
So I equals 0.08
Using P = 0.119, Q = 0.050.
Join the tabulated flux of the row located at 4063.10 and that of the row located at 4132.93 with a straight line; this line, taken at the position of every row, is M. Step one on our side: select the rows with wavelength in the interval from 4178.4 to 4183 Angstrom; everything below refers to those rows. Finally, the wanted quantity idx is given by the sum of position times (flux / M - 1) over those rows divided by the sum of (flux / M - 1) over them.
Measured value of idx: 4180.1 Angstrom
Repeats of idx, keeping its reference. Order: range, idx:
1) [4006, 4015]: 4010.8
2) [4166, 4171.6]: 4169.1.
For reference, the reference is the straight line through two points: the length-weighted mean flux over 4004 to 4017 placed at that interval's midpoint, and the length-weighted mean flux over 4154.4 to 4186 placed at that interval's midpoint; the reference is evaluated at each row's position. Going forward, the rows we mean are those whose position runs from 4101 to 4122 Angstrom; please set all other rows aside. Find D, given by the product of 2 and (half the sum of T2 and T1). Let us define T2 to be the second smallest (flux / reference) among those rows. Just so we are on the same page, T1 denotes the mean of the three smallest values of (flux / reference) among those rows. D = 1.8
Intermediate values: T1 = 0.9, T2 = 0.93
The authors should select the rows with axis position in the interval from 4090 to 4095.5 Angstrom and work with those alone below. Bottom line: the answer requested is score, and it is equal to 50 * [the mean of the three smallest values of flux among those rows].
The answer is 2850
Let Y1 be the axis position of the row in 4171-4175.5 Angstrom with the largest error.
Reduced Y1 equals 4174.05 Angstrom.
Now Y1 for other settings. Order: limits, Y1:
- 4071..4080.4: 4072.47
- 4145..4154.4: 4145.32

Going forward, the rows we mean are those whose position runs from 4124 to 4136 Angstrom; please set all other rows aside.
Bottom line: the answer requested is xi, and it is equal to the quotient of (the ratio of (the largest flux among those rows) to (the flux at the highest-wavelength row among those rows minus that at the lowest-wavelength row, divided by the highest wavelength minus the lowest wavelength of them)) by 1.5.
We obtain -117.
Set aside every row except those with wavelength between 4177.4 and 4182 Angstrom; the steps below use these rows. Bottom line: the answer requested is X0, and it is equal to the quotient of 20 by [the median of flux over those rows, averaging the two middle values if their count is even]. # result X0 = 0.373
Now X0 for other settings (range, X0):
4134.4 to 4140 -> 0.344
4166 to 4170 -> 0.386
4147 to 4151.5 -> 0.364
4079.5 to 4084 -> 0.337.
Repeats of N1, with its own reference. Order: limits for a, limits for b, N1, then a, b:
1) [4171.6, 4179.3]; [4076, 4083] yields 1.449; 0.096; 0.054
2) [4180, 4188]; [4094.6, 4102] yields 1.518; 0.069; 0.045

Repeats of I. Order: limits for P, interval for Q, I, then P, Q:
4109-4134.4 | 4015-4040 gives 0.26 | 0.072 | 0.096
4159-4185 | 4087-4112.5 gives 0.40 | 0.050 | 0.100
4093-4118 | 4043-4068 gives 0.35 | 0.076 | 0.131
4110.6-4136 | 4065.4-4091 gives 0.27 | 0.077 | 0.102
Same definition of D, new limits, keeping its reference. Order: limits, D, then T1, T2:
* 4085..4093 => 2.2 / 1.1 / 1.13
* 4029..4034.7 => 1.3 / 0.7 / 0.67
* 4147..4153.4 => 1.9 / 1.0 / 0.98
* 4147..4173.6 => 1.6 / 0.8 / 0.82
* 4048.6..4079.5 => 1.0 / 0.5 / 0.51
